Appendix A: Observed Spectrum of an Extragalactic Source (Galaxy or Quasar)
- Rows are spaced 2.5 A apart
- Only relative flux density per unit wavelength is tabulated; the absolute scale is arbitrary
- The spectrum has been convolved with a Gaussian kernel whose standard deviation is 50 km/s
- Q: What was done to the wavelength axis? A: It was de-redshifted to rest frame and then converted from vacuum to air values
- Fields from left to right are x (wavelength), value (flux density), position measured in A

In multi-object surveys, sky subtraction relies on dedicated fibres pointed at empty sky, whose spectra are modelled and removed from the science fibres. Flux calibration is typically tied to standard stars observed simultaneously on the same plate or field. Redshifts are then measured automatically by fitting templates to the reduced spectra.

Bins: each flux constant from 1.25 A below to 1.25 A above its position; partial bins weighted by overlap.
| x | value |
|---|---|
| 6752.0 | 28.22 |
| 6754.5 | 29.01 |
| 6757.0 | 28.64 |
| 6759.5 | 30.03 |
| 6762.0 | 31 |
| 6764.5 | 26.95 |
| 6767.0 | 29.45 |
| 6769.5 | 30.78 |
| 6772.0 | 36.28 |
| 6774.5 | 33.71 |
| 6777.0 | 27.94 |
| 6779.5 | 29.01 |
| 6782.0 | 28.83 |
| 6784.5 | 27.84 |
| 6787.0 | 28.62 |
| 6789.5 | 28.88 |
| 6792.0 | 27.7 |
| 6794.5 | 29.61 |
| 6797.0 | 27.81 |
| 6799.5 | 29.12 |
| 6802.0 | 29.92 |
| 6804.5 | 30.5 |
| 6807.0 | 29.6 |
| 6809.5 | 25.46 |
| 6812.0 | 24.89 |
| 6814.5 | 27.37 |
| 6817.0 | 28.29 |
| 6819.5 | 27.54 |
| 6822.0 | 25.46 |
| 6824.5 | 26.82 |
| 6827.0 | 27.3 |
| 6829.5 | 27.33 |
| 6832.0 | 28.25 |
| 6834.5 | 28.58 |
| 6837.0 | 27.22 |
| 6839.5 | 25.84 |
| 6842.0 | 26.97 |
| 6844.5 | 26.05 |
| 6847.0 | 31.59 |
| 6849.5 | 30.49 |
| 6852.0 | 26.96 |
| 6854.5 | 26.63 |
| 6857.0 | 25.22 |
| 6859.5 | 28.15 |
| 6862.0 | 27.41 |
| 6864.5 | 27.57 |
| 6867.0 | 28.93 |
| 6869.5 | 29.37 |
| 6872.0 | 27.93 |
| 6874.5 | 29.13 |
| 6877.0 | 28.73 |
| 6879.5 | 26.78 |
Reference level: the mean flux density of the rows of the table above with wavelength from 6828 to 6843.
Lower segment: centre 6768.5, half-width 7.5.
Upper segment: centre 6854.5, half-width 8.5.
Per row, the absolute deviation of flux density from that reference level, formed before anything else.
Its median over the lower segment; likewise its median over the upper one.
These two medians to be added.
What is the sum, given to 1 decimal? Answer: 4.3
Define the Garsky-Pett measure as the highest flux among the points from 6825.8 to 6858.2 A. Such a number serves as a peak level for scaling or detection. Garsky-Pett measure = 31.59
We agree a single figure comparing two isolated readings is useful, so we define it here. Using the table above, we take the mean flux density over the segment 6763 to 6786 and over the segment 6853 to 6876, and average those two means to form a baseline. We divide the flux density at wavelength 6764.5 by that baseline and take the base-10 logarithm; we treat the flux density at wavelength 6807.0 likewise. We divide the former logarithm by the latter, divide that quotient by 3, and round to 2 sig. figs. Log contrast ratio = -1.1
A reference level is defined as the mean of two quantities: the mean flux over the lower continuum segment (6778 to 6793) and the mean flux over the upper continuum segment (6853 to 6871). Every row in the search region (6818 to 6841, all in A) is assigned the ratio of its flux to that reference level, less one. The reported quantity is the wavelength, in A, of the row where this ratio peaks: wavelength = 6834.5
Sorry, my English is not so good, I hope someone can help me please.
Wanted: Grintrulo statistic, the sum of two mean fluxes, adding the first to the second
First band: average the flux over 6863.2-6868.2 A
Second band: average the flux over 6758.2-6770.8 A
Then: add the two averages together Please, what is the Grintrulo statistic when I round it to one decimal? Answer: 57.9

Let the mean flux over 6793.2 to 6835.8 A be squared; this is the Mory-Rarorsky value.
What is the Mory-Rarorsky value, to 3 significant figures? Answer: 777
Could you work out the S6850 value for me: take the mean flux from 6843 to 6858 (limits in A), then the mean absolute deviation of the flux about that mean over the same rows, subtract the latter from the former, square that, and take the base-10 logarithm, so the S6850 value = 2.82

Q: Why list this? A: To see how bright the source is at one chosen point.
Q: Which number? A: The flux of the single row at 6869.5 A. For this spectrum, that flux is 29.37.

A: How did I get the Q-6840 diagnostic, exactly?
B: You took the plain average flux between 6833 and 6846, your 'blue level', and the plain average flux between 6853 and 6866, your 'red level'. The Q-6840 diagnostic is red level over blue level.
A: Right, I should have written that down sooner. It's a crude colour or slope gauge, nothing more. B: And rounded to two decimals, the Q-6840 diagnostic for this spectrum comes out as 1.00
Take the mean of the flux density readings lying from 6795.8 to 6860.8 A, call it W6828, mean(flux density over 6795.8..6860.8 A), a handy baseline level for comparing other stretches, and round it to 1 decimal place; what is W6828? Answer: 27.7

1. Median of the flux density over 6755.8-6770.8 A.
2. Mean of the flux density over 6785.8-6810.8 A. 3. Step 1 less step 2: 1.0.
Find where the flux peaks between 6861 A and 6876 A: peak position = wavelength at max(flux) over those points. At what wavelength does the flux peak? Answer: 6869.5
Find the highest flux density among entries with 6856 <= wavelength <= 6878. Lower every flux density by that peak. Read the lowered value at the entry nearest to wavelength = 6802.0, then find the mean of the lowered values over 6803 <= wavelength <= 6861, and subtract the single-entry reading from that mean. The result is -2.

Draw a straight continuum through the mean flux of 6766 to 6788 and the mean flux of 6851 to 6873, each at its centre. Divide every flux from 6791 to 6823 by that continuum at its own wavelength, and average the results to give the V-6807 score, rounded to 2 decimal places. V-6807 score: 0.95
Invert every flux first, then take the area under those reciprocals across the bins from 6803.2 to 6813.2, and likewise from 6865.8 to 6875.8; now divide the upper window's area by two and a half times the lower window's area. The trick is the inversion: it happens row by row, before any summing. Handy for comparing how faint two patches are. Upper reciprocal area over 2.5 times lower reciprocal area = 0.380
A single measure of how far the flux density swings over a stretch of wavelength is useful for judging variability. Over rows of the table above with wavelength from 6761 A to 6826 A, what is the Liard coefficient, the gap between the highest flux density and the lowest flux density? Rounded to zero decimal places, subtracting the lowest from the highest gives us 11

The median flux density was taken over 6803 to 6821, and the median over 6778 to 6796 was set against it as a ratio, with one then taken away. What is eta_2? 0.047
